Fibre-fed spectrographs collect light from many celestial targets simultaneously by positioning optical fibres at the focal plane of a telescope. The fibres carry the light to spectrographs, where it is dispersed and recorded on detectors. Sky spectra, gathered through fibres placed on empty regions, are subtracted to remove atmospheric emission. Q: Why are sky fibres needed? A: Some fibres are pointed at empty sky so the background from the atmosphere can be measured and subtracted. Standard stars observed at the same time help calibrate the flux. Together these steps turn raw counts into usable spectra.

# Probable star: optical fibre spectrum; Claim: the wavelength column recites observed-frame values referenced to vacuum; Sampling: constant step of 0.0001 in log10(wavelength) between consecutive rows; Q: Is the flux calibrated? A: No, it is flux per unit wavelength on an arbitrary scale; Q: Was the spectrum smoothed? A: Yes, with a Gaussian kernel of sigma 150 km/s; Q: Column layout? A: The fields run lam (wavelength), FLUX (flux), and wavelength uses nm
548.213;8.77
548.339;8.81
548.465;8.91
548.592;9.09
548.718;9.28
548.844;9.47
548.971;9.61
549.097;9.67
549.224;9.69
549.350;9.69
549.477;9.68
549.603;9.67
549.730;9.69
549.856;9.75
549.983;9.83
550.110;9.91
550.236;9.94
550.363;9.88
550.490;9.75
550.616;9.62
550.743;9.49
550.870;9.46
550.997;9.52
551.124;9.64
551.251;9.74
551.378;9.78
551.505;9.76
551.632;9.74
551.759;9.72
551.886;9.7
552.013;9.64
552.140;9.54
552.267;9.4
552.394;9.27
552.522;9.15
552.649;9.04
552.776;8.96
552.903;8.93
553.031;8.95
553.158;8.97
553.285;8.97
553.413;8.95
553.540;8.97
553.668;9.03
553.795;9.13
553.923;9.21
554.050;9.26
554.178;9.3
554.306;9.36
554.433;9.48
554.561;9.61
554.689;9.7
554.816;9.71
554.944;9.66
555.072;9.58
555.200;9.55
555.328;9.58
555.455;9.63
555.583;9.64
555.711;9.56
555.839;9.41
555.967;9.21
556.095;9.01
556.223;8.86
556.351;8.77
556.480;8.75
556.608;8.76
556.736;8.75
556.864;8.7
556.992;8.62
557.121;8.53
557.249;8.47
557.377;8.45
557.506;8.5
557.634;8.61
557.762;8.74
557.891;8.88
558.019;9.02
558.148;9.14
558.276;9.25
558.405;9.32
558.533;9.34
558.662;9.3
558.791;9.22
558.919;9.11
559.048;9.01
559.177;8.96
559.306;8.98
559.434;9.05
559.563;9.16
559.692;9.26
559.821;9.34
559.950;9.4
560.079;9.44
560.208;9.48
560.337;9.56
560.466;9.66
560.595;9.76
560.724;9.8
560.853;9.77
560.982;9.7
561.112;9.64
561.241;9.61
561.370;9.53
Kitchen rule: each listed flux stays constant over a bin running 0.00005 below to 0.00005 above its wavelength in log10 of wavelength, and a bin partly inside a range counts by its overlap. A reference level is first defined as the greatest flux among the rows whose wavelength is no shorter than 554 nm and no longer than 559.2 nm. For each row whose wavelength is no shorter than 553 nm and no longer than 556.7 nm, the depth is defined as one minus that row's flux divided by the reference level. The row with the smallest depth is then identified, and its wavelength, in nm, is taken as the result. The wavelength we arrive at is 554.816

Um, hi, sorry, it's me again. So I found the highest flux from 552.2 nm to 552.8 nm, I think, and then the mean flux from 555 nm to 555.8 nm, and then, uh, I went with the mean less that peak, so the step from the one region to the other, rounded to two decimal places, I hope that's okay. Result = 0.19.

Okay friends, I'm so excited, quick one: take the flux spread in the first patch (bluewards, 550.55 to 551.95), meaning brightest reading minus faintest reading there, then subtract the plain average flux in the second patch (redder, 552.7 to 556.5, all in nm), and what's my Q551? -8.94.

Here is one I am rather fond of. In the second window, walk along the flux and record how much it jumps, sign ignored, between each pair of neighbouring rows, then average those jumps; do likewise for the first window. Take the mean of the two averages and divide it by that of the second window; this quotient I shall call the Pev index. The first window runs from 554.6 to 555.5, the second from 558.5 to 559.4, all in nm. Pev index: 0.81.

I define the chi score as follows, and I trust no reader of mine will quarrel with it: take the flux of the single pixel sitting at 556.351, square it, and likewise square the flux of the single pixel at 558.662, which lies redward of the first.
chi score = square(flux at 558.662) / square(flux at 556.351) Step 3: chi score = 1.12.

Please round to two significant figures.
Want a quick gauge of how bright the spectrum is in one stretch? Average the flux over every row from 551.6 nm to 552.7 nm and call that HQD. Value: 9.5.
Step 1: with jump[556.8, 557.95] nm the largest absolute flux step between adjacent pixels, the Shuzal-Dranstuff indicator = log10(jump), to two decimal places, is -0.85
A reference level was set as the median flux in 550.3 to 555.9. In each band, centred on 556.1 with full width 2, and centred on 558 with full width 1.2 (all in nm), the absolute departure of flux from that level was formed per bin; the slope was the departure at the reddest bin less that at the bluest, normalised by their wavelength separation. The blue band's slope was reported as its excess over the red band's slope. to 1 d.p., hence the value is 1.3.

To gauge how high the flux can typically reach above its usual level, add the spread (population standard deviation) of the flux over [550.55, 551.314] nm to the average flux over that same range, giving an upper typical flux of 9.68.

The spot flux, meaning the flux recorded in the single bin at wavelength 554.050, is 9.26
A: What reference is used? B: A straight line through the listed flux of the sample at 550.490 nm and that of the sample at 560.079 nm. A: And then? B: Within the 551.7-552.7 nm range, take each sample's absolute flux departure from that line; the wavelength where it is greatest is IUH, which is 552.649 nm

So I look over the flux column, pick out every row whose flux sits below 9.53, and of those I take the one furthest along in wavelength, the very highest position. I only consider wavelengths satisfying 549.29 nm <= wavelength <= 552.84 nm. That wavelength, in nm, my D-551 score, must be 552.776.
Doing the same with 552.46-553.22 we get 553.158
